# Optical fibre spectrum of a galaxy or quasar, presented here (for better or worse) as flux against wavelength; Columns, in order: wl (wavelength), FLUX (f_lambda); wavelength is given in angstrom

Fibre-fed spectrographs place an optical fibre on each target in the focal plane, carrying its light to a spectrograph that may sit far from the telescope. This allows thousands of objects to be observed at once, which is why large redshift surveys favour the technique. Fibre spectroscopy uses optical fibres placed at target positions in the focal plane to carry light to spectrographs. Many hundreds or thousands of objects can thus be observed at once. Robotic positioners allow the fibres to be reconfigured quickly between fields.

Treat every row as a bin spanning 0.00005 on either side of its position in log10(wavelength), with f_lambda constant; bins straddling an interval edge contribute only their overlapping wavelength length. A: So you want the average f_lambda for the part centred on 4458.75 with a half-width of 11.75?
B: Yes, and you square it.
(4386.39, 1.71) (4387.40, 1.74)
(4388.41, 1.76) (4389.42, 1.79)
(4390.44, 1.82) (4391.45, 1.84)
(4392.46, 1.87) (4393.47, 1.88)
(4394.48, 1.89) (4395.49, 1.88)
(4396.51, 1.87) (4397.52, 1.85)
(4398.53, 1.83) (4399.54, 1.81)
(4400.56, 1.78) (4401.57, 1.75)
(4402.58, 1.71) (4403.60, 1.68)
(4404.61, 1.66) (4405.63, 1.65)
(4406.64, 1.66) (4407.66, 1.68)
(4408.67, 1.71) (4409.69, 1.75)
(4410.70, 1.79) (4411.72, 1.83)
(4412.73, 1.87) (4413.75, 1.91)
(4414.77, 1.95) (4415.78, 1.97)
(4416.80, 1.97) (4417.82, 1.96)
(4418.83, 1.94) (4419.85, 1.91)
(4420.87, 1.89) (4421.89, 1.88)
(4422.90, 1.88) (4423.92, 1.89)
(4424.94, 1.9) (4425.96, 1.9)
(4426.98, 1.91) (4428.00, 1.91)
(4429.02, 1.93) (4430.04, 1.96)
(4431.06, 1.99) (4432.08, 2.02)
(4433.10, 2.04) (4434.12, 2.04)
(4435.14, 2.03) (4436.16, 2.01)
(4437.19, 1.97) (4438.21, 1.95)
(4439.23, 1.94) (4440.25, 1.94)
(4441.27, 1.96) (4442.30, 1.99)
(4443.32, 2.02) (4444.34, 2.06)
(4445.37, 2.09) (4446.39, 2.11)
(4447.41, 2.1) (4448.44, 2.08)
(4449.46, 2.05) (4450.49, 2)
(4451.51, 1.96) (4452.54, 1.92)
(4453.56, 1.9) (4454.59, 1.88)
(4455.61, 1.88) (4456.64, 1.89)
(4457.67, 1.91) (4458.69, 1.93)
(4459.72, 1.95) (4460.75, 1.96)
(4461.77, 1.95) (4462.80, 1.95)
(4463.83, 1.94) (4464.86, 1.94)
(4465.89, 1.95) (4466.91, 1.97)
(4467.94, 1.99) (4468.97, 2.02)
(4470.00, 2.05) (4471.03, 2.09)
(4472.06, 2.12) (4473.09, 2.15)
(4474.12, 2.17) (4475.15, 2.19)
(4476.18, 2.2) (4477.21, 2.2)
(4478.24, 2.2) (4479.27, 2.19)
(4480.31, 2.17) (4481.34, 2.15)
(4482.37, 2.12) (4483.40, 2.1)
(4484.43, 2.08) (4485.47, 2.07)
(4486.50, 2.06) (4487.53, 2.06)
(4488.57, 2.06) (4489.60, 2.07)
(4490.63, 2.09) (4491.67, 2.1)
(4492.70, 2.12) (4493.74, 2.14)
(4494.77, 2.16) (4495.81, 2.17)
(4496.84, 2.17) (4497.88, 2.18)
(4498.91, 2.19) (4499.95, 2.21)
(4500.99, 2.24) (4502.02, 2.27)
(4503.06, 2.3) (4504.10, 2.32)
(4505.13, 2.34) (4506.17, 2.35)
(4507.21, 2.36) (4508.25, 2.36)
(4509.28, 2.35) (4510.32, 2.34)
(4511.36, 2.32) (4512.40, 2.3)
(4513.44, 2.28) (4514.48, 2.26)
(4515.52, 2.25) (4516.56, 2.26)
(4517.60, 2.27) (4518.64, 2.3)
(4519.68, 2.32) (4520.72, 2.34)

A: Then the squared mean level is 3.9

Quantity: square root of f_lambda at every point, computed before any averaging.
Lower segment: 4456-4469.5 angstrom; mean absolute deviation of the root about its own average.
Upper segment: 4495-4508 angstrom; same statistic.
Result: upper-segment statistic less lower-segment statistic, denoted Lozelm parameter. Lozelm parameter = 0.014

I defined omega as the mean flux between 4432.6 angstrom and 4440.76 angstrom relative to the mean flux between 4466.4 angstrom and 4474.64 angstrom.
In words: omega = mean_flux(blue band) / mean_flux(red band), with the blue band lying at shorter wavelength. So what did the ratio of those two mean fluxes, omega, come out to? 0.96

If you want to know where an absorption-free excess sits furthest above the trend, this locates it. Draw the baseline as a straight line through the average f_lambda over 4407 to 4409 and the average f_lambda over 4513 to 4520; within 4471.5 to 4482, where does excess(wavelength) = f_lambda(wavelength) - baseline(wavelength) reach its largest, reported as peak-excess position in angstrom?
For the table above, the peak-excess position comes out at 4476.18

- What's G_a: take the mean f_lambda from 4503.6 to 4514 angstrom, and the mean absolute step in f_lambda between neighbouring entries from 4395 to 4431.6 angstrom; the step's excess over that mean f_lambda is -2.31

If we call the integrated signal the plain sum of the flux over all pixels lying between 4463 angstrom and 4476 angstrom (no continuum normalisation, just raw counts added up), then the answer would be 25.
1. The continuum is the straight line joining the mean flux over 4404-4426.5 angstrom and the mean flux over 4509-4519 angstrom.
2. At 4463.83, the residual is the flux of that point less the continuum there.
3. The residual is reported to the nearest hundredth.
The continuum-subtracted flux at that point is -0.12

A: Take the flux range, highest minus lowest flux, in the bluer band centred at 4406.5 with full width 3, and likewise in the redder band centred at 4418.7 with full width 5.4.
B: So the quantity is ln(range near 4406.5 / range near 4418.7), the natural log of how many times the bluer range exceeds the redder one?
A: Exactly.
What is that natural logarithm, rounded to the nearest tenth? -1.0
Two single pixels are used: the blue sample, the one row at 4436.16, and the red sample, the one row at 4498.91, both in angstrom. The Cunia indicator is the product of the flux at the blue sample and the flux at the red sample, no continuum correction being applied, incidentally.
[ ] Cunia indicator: 4.40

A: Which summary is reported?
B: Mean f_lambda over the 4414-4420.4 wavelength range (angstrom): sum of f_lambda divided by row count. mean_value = 1.95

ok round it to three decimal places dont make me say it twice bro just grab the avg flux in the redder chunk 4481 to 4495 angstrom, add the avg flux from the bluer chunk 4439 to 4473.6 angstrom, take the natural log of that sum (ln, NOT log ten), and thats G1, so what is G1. 1.408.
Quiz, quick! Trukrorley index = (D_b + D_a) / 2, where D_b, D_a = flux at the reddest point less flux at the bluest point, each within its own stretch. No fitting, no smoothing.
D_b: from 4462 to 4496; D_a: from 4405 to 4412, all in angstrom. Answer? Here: 0.20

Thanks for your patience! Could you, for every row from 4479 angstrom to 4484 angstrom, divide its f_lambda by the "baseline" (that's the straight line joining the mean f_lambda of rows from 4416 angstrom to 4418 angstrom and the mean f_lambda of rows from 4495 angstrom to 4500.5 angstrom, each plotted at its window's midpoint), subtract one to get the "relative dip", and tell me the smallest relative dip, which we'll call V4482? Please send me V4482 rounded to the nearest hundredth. -0.02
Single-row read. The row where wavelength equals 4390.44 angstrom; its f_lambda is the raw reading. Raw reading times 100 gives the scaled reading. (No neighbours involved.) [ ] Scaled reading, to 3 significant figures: 182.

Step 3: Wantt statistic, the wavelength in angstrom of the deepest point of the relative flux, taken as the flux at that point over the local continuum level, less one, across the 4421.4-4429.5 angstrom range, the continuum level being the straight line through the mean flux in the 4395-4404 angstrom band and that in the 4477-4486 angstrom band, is 4422.90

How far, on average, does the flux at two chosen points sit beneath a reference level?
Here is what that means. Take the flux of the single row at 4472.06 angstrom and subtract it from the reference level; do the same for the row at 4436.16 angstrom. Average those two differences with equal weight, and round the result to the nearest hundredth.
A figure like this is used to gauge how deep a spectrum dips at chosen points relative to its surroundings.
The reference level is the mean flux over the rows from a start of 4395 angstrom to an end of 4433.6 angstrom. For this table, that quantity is -0.21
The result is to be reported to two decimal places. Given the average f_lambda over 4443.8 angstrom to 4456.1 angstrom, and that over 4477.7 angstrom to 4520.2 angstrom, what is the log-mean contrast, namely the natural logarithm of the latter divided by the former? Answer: 0.10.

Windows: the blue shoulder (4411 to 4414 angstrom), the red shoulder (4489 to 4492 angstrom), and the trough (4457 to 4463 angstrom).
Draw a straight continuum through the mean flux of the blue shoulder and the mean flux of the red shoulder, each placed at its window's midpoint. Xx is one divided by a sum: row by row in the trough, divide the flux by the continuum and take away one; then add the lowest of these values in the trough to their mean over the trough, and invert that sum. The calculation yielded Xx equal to -14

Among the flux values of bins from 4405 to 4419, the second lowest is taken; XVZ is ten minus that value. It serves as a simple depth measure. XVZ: 8.34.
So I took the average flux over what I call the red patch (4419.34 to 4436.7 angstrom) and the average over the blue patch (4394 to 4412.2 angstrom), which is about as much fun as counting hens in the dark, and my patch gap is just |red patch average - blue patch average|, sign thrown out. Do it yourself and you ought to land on 0.18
